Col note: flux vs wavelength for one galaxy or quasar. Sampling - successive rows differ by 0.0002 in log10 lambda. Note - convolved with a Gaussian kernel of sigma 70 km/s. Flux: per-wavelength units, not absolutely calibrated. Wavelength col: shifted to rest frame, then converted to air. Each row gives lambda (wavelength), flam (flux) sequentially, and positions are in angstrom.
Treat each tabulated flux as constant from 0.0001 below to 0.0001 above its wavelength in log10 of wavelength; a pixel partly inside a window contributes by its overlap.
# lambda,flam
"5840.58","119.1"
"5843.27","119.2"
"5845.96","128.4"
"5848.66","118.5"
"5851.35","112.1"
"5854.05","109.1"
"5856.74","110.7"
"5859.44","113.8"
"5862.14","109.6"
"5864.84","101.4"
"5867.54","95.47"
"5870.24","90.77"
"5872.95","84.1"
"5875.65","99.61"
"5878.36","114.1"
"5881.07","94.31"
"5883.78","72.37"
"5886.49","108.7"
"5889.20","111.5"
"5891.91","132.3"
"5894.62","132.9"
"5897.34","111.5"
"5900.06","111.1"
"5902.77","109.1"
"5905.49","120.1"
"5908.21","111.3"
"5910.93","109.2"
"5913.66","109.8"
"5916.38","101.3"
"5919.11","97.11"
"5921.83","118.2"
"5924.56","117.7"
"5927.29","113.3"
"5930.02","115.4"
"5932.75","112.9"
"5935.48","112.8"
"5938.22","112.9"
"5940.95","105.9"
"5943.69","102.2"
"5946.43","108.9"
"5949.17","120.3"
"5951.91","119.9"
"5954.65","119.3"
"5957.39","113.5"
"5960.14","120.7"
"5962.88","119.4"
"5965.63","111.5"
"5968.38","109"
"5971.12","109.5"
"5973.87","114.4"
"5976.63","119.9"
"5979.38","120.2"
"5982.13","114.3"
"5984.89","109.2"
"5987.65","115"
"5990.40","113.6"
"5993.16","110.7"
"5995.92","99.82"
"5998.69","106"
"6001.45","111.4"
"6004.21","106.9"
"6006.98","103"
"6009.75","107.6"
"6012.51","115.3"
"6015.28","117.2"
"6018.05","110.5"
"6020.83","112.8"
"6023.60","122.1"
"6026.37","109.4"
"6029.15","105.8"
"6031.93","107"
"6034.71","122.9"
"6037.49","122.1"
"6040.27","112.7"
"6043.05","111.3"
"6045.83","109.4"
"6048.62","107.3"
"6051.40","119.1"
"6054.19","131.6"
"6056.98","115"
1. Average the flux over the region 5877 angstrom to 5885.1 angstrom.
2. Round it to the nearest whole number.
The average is 94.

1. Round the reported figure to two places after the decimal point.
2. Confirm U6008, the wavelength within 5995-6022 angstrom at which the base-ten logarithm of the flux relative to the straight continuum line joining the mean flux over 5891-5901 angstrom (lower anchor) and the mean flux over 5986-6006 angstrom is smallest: 5995.92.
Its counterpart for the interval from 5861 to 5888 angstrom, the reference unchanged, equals 5883.78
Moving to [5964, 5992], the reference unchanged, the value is 5968.38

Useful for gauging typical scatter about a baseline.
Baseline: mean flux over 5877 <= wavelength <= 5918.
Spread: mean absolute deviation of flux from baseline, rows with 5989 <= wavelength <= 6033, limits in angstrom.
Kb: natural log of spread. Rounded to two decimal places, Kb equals 1.45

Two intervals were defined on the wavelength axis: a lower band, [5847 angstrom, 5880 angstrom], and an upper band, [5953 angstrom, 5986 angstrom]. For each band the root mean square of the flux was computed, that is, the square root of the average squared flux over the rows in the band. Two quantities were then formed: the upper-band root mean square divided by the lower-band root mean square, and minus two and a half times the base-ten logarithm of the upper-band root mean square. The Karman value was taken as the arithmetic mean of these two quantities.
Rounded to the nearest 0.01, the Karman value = -2.03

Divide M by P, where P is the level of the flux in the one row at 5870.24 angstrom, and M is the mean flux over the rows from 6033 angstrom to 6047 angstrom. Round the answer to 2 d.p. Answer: 1.27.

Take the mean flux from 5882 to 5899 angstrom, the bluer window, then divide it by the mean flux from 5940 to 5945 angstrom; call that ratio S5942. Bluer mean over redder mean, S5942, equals 1.07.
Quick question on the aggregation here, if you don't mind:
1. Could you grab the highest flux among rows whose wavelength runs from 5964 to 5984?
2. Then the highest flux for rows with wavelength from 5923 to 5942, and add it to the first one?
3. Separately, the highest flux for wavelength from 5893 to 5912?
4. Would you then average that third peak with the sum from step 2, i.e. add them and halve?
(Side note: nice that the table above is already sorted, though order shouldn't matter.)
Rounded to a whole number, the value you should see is 185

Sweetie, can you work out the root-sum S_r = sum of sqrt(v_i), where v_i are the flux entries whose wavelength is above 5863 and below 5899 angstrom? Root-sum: 132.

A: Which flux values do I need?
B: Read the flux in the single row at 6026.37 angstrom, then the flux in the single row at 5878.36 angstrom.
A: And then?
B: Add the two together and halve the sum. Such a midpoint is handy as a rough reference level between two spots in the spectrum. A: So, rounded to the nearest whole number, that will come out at 112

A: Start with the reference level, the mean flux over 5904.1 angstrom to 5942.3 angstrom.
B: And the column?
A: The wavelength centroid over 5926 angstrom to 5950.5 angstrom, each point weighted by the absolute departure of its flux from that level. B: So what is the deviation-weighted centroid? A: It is 5941.3 angstrom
